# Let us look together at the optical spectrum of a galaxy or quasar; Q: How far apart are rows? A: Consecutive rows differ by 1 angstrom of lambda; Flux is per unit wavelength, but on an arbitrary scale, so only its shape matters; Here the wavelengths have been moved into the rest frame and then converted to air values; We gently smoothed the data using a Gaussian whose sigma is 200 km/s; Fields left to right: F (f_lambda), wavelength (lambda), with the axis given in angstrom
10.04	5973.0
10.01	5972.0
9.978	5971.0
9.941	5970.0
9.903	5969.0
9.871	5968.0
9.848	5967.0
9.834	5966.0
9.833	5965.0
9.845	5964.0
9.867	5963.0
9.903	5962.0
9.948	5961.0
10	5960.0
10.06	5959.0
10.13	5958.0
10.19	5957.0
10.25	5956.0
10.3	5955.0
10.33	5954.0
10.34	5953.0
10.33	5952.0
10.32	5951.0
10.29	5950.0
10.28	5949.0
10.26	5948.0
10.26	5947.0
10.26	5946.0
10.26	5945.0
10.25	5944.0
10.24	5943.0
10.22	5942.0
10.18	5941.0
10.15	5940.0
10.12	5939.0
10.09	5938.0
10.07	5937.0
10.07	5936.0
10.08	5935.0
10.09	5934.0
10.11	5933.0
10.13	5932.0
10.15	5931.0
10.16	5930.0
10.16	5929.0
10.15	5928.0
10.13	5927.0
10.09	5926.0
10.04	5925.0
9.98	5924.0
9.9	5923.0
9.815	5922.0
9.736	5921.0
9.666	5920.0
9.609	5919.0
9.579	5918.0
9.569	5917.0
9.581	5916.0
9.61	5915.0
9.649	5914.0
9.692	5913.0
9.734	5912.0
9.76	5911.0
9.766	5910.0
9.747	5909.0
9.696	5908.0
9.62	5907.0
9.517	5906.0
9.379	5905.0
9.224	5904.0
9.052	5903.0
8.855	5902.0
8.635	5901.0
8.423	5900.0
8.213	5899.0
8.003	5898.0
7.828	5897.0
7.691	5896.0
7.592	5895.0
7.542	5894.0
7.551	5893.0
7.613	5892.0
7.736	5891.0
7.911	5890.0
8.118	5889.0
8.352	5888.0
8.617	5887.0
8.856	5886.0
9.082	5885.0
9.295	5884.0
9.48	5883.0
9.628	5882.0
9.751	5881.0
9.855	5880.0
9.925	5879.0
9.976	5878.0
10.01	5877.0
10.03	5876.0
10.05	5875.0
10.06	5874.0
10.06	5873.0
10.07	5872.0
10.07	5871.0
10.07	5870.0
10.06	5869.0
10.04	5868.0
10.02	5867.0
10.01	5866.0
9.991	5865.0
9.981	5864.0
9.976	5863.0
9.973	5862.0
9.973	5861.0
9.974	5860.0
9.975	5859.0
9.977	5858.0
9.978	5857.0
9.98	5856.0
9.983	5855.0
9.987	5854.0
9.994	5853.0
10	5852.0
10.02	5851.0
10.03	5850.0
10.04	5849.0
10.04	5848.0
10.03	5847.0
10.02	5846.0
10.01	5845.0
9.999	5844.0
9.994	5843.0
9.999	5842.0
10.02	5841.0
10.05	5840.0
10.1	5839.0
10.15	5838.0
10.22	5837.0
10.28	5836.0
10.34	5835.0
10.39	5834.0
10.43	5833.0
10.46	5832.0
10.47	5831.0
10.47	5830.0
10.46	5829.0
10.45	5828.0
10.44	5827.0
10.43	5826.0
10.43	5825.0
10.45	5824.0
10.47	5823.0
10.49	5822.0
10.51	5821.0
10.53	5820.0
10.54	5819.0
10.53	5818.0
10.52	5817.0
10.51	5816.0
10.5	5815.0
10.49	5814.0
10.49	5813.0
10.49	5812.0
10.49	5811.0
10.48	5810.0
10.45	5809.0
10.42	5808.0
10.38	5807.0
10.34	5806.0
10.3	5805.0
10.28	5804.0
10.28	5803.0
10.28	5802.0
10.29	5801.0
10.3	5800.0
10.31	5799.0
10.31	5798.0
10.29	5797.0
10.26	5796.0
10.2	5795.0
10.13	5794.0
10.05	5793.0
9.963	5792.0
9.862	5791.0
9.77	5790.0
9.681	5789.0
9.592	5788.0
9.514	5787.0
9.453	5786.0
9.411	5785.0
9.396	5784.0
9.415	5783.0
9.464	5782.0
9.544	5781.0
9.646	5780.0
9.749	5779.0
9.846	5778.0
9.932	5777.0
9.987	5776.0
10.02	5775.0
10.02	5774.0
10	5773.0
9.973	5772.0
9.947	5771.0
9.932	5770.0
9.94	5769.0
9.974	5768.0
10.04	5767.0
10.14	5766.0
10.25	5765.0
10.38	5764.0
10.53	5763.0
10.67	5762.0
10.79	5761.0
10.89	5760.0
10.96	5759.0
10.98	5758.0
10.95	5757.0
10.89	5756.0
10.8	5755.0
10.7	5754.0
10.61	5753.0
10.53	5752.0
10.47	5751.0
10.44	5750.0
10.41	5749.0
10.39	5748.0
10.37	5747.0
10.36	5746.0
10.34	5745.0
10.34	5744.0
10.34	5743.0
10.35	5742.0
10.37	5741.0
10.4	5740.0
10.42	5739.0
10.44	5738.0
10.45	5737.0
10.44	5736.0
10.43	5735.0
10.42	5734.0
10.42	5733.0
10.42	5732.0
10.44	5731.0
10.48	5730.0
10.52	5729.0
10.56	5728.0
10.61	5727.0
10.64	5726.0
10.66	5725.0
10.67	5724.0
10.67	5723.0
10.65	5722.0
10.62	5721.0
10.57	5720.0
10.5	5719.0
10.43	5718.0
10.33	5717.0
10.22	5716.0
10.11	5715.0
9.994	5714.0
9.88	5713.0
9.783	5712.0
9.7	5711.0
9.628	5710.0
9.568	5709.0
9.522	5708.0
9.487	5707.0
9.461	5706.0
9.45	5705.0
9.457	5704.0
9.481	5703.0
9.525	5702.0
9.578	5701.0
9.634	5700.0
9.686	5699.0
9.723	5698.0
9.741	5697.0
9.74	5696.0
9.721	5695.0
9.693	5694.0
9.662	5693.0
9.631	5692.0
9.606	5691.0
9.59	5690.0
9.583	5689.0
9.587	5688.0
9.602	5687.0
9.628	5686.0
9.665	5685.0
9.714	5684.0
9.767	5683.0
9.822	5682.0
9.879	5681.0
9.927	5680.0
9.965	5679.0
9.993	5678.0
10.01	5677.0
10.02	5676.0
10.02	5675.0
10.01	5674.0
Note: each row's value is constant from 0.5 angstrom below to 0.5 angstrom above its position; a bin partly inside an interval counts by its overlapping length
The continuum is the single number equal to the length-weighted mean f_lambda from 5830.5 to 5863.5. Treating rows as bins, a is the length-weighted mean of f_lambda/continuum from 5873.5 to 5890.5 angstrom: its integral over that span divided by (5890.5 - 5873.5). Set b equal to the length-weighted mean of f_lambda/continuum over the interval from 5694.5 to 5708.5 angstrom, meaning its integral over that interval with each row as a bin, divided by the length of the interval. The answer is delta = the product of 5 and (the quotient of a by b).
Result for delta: 4.88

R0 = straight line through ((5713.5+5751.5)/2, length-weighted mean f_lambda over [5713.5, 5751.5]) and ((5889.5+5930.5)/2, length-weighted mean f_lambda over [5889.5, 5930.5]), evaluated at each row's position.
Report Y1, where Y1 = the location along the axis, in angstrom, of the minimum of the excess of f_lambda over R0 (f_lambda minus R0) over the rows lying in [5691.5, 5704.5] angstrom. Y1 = 5704.0 angstrom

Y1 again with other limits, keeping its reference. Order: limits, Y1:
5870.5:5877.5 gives 5877.0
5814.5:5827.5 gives 5815.0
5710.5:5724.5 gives 5711.0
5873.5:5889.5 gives 5889.0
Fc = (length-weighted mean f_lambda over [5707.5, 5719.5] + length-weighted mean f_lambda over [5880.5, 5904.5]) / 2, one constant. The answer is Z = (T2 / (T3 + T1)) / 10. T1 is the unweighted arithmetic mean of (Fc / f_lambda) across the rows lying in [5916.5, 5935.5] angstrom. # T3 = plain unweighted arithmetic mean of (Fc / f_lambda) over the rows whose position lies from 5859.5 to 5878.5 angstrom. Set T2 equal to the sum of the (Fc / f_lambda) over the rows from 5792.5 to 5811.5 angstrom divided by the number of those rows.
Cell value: 0.0484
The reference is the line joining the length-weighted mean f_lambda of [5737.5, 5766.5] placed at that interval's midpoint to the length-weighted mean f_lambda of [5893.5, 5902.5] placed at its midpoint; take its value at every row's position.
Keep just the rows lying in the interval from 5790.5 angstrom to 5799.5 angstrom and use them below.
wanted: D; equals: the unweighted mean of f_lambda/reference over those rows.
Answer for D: 1.03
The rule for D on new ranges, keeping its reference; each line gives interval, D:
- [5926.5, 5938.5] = 1.35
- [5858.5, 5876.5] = 1.17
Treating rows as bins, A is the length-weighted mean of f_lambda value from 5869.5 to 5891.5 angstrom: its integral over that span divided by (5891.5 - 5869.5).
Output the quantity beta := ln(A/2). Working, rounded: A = 9.4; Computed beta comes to 1.55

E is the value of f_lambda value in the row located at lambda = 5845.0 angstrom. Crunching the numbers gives 10.01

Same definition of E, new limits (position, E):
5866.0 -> 10.01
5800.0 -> 10.3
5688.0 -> 9.587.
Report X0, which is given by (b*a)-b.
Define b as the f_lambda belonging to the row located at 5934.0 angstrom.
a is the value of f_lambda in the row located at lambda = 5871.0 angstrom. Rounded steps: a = 10.07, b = 10.09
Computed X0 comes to 91.5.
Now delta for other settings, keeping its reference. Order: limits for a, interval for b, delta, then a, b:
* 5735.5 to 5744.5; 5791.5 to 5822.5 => 5.01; 1.03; 1.03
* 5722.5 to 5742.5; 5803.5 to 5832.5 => 5.02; 1.04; 1.04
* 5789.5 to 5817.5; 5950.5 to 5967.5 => 5.11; 1.02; 1.00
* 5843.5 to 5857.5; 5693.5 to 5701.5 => 5.16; 0.99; 0.96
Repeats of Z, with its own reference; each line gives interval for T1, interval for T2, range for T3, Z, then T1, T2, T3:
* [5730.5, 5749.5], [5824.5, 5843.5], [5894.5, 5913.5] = 0.0466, 0.886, 0.896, 1.04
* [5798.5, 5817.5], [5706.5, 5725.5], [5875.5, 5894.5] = 0.0471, 0.886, 0.909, 1.05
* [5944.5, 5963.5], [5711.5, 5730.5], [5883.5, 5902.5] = 0.0436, 0.905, 0.885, 1.13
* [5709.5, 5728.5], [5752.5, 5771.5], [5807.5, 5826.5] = 0.0496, 0.893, 0.880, 0.88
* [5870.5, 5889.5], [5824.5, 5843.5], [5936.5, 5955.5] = 0.0479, 0.970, 0.896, 0.90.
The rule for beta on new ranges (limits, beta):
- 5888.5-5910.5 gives 1.45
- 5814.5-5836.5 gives 1.65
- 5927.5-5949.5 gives 1.63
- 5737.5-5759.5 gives 1.66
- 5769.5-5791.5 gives 1.58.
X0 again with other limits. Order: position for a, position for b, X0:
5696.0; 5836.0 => 89.8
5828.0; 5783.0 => 89.0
